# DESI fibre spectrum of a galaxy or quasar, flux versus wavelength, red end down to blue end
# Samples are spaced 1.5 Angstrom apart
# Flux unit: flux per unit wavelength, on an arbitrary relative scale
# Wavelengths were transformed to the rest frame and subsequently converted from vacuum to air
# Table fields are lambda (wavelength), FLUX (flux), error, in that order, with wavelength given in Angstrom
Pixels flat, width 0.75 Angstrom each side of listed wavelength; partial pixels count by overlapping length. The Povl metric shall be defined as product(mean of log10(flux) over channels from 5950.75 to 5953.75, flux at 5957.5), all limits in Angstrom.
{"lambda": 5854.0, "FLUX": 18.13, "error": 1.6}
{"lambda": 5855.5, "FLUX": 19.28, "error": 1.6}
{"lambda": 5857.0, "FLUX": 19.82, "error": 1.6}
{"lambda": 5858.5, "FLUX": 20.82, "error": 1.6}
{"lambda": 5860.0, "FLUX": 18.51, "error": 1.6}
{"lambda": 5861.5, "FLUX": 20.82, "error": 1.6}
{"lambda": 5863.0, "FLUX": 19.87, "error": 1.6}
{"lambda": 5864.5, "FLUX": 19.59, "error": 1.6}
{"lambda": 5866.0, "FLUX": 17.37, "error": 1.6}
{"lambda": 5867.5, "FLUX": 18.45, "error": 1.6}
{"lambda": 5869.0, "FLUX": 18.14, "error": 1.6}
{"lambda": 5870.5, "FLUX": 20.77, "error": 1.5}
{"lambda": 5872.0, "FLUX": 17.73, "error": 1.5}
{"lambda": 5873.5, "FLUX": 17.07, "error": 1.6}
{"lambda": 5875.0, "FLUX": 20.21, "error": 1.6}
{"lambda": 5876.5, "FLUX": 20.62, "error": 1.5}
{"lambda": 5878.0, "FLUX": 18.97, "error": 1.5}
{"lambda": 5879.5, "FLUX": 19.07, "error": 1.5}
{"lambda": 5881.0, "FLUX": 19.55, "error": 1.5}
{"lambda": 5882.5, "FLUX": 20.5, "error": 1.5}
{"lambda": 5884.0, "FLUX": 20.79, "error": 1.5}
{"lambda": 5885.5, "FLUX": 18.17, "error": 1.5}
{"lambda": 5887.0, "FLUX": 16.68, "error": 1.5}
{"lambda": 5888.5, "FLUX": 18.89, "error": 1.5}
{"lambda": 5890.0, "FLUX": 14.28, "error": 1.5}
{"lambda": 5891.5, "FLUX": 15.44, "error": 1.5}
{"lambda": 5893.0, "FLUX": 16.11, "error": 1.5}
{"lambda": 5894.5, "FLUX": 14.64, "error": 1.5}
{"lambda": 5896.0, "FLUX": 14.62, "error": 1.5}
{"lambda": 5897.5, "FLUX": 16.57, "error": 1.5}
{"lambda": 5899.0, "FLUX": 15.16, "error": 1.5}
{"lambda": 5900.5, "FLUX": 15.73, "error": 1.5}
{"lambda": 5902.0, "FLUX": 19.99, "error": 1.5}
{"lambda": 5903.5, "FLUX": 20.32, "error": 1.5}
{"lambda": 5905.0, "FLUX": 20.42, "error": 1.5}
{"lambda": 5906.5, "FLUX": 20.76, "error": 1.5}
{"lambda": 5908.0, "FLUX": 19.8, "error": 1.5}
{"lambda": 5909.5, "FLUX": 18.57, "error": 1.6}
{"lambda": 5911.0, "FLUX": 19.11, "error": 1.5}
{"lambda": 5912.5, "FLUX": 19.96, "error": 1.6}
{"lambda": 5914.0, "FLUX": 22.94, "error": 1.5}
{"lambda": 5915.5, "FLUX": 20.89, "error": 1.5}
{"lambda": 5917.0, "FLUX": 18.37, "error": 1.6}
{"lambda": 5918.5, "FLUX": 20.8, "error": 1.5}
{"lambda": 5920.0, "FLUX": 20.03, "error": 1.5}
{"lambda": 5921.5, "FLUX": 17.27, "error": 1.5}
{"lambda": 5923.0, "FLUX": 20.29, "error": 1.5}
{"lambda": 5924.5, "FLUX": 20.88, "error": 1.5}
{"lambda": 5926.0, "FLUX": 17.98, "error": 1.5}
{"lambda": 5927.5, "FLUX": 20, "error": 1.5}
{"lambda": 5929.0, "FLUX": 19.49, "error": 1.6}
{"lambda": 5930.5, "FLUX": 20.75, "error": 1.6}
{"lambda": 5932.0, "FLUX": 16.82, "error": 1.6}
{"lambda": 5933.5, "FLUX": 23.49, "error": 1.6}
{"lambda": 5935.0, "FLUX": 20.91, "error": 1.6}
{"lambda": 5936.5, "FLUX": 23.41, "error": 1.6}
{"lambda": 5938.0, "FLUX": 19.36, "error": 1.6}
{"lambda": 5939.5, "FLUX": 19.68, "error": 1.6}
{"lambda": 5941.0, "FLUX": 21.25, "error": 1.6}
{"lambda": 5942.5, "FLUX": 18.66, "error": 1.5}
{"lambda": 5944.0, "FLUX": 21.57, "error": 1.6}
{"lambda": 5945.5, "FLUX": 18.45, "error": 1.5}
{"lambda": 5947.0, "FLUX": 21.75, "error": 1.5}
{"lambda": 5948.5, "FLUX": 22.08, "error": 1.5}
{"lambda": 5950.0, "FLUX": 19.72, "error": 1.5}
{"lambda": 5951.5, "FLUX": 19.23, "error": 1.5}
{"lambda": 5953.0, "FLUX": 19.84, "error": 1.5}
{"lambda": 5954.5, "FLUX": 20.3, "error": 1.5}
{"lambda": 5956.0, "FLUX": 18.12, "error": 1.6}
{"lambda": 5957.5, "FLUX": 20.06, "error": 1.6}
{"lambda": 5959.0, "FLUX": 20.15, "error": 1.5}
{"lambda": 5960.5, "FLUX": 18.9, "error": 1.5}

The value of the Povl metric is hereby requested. 25.9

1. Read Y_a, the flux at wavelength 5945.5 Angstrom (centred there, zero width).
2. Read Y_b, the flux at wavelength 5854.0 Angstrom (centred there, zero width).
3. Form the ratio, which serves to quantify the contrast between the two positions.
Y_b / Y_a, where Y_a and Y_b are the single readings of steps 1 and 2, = 0.98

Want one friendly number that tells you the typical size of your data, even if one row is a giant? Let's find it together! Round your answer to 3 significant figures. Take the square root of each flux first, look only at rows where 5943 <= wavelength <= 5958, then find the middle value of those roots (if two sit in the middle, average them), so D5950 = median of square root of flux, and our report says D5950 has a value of 4.47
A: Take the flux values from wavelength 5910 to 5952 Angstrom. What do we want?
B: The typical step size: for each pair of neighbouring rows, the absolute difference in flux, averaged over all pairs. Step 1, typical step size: 2.3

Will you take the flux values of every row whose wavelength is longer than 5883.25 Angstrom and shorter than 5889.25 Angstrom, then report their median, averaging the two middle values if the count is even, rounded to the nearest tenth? 18.5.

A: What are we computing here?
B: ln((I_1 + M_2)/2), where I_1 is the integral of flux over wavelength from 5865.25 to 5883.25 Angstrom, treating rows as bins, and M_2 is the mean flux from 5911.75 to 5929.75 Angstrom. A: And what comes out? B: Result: 5.20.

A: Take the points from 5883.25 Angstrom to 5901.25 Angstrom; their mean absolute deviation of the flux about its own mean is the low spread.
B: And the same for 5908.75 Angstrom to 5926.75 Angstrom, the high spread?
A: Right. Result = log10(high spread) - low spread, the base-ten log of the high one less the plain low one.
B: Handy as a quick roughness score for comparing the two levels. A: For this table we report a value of -1.4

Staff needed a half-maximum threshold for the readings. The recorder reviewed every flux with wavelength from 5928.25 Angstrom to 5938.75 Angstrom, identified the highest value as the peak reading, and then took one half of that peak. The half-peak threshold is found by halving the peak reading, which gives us 11.7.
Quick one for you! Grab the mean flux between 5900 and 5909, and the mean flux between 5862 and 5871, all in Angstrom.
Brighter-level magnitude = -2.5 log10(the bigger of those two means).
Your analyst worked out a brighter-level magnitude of -3.23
